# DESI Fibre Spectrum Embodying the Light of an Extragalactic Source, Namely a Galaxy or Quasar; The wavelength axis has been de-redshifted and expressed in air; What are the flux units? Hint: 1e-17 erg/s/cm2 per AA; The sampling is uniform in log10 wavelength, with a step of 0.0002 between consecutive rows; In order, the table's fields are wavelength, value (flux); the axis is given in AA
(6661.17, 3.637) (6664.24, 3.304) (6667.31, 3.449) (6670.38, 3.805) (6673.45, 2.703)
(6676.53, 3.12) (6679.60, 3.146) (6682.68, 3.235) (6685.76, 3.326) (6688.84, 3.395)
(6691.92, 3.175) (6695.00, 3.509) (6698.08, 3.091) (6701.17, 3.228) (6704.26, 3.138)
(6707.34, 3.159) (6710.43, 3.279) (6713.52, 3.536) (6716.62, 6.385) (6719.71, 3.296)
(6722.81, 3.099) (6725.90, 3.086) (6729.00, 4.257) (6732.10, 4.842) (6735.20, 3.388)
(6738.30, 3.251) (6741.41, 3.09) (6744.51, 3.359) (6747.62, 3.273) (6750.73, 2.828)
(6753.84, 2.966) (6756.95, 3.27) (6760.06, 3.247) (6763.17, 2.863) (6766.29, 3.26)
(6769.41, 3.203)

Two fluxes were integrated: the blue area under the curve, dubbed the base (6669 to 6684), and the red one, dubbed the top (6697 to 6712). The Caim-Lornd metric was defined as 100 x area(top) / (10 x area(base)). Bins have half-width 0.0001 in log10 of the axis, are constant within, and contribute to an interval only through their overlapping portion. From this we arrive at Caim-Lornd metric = 10.0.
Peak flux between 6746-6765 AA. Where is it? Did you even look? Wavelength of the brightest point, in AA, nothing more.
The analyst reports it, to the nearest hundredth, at 6747.62 AA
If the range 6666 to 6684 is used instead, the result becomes 6670.38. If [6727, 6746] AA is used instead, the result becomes 6732.10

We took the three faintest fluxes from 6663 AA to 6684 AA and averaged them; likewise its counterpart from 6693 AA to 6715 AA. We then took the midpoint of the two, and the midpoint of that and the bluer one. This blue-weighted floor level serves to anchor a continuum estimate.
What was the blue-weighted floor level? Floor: 3.02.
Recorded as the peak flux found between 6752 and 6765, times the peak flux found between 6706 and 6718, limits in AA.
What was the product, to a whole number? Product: 21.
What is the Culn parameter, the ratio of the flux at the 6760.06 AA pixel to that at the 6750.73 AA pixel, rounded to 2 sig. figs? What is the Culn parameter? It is 1.1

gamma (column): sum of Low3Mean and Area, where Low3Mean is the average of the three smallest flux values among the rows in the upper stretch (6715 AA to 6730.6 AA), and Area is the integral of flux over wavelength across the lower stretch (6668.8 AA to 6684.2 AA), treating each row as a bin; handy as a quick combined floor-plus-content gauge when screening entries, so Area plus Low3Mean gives 52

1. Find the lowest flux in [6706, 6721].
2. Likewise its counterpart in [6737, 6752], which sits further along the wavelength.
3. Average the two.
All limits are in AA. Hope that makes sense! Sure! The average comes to 2.99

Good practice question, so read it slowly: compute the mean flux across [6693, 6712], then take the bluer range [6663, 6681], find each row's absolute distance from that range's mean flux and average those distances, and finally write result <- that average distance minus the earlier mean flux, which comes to -2.97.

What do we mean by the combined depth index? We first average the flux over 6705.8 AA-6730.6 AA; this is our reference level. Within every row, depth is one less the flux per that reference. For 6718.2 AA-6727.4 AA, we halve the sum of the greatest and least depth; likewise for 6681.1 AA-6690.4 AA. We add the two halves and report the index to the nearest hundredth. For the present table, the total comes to 0.27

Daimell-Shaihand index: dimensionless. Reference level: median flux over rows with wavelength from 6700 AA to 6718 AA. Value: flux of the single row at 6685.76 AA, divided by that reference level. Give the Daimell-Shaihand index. 1.022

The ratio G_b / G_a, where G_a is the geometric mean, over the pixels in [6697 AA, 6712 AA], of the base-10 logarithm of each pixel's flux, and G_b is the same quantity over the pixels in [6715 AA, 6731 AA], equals 1.15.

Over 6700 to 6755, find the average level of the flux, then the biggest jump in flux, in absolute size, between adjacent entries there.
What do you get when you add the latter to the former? 6.6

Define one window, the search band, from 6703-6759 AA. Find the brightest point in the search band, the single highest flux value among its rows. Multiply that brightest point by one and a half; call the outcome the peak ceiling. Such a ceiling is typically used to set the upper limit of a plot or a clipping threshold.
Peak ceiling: 9.6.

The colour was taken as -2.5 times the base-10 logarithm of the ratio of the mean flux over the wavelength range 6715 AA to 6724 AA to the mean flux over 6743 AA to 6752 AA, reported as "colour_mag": -0.33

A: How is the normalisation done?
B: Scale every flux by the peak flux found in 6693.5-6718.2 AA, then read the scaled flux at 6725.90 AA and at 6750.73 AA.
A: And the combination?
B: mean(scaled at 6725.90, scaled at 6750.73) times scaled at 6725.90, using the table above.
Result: 0.224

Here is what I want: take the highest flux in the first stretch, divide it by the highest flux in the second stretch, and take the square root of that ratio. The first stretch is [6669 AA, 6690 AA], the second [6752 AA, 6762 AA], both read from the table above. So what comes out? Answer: 1.08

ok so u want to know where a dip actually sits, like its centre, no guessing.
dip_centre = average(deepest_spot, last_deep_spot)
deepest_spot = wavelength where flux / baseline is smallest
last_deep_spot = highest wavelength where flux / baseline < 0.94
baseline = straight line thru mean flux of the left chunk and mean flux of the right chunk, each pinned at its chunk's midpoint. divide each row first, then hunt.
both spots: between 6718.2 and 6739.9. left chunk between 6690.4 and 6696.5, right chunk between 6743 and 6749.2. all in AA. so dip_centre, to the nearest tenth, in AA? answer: 6725.9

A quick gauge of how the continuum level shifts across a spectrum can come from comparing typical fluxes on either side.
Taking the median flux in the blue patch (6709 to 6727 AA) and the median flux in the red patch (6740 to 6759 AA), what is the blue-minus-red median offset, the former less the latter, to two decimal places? 0.11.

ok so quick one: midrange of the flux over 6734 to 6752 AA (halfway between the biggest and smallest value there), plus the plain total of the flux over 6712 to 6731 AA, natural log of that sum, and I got 3.29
